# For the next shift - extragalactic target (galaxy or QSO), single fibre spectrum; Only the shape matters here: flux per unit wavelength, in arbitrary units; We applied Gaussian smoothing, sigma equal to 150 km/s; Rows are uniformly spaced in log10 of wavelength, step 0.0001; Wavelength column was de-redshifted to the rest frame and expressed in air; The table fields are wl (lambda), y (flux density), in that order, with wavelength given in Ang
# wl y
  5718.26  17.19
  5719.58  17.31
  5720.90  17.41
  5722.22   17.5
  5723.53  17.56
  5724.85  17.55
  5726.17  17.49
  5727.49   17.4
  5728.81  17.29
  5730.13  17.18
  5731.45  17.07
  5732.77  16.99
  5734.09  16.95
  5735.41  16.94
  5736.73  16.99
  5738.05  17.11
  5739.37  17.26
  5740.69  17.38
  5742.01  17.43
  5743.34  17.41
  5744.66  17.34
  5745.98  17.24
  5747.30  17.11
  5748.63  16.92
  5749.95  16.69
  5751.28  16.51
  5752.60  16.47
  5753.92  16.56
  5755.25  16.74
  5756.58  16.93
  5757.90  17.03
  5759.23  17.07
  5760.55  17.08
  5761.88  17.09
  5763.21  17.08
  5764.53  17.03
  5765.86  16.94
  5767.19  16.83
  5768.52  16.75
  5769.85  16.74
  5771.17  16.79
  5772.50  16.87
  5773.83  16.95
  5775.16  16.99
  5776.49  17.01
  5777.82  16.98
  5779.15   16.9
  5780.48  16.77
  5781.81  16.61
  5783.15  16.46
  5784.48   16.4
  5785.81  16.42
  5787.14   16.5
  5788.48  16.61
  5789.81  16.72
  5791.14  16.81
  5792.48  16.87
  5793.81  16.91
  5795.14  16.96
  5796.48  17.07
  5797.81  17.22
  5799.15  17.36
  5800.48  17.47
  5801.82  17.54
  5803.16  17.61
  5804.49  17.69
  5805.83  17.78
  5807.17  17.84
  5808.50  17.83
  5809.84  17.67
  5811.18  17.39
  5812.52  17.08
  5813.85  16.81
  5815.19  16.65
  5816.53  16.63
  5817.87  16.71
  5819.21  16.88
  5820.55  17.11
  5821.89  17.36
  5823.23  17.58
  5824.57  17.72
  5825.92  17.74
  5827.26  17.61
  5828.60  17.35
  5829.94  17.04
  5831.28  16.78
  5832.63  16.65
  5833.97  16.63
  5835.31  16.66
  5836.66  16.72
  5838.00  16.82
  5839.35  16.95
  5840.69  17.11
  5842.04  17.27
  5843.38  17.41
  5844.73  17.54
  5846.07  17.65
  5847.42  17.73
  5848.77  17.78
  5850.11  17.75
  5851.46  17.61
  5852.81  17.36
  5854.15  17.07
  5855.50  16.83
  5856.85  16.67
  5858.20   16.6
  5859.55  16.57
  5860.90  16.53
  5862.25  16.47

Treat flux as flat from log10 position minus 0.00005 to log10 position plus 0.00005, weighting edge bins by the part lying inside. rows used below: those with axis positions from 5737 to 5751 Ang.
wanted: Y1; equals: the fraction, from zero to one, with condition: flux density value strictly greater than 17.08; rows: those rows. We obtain 0.80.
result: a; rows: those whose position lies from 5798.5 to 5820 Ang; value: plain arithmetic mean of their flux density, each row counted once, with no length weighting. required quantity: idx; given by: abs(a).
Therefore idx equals 17.3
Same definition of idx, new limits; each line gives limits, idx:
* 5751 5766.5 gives 16.9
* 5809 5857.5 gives 17.2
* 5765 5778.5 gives 16.9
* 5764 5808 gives 17.0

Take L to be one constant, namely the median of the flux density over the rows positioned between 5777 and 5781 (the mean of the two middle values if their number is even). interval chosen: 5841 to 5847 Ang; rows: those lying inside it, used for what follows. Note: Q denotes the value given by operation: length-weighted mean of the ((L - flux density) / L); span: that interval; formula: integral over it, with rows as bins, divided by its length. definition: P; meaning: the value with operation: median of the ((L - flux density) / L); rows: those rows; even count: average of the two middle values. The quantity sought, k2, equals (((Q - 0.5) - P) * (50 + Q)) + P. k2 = -24.96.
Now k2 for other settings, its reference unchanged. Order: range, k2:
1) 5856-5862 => -25.01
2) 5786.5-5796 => -24.90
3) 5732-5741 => -25.26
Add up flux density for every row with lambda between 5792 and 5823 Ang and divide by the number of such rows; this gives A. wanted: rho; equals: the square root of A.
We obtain 4.15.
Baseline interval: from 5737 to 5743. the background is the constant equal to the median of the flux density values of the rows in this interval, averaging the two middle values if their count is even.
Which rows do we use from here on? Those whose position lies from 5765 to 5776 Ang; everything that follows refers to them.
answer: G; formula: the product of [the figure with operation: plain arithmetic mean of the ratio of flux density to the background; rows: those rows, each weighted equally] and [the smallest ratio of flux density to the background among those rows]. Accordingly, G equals 0.941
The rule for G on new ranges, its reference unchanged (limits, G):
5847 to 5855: 0.999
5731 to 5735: 0.961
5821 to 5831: 0.993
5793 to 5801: 0.968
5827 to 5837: 0.939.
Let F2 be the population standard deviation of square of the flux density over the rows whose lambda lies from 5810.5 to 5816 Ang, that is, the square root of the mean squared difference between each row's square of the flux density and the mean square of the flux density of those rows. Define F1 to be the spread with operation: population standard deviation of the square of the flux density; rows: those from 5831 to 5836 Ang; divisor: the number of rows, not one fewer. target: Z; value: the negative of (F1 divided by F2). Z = -0.2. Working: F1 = 2.0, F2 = 10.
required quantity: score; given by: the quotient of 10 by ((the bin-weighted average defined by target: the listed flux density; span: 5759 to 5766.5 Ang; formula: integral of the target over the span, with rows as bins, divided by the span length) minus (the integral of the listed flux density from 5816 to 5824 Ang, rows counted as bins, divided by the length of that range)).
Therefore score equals -1547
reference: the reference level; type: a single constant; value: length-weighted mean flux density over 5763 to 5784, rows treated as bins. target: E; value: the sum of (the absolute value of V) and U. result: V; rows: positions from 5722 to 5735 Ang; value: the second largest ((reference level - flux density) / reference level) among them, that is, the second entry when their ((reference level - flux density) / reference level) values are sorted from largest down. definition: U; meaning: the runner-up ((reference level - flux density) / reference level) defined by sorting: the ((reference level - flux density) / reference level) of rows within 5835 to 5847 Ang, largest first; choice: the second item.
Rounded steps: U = 0.008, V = -0.008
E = 0.0160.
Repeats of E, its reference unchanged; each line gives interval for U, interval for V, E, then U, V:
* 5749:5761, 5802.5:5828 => 0.0319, 0.020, 0.012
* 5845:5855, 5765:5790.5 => -0.0049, -0.030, 0.025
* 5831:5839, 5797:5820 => 0.0236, 0.012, 0.012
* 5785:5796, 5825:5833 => 0.0248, 0.021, 0.004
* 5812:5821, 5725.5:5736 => 0.0178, 0.012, -0.006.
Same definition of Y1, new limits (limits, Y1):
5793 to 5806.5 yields 0.70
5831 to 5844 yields 0.30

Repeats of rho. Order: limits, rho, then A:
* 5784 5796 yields 4.09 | 16.7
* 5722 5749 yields 4.15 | 17.2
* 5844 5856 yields 4.18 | 17.5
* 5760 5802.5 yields 4.11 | 16.9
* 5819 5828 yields 4.17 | 17.4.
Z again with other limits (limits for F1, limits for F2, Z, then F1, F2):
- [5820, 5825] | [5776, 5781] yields -2.6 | 8.0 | 3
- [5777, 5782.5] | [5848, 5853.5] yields -0.8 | 4.7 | 6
